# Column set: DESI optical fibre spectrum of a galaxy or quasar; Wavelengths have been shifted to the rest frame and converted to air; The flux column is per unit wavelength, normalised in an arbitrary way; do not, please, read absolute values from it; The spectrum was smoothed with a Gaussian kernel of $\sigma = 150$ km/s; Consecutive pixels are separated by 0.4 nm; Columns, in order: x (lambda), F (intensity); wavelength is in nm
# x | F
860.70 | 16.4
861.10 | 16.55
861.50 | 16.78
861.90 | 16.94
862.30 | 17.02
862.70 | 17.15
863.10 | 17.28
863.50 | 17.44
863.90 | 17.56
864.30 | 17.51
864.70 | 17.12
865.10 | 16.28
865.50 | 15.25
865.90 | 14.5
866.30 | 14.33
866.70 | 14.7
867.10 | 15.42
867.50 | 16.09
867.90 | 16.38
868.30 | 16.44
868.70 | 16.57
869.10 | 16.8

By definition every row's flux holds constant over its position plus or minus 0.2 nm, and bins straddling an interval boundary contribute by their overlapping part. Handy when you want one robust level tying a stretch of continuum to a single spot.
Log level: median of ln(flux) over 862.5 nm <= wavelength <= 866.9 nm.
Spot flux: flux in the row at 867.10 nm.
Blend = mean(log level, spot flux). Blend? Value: 9.13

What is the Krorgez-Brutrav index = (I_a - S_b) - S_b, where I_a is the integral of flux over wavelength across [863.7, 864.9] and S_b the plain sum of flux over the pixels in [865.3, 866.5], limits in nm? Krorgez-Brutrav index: -67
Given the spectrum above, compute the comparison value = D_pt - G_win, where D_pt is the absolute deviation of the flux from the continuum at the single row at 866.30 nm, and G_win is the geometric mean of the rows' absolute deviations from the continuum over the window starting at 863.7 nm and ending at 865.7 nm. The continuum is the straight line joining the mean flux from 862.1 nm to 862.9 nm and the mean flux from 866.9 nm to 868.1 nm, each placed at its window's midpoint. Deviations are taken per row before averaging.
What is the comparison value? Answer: 1.3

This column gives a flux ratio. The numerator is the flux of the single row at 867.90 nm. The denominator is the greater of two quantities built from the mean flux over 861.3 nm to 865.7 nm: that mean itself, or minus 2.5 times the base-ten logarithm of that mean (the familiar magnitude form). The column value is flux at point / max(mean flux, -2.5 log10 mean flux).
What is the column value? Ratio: 0.967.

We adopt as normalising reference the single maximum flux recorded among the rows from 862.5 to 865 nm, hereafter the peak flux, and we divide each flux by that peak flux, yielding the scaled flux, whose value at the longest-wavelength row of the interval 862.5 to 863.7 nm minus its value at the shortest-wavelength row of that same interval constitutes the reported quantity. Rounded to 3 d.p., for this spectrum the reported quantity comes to 0.017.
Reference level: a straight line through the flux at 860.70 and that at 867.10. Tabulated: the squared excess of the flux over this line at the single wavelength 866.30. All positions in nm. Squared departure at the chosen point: 1.5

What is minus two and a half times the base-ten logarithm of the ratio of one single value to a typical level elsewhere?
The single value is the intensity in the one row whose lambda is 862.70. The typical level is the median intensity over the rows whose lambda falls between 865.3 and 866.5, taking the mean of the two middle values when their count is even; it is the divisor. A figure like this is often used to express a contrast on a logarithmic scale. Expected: -0.18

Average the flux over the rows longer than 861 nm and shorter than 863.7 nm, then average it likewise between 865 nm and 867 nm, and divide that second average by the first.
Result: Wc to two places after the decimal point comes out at 0.88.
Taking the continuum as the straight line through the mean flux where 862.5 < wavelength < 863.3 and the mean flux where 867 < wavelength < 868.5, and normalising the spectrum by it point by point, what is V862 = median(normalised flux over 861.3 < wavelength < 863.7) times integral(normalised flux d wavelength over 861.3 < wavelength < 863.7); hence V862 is 2.34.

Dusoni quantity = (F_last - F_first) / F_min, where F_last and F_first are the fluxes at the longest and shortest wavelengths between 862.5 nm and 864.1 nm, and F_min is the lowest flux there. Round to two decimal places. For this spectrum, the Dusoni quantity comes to 0.02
